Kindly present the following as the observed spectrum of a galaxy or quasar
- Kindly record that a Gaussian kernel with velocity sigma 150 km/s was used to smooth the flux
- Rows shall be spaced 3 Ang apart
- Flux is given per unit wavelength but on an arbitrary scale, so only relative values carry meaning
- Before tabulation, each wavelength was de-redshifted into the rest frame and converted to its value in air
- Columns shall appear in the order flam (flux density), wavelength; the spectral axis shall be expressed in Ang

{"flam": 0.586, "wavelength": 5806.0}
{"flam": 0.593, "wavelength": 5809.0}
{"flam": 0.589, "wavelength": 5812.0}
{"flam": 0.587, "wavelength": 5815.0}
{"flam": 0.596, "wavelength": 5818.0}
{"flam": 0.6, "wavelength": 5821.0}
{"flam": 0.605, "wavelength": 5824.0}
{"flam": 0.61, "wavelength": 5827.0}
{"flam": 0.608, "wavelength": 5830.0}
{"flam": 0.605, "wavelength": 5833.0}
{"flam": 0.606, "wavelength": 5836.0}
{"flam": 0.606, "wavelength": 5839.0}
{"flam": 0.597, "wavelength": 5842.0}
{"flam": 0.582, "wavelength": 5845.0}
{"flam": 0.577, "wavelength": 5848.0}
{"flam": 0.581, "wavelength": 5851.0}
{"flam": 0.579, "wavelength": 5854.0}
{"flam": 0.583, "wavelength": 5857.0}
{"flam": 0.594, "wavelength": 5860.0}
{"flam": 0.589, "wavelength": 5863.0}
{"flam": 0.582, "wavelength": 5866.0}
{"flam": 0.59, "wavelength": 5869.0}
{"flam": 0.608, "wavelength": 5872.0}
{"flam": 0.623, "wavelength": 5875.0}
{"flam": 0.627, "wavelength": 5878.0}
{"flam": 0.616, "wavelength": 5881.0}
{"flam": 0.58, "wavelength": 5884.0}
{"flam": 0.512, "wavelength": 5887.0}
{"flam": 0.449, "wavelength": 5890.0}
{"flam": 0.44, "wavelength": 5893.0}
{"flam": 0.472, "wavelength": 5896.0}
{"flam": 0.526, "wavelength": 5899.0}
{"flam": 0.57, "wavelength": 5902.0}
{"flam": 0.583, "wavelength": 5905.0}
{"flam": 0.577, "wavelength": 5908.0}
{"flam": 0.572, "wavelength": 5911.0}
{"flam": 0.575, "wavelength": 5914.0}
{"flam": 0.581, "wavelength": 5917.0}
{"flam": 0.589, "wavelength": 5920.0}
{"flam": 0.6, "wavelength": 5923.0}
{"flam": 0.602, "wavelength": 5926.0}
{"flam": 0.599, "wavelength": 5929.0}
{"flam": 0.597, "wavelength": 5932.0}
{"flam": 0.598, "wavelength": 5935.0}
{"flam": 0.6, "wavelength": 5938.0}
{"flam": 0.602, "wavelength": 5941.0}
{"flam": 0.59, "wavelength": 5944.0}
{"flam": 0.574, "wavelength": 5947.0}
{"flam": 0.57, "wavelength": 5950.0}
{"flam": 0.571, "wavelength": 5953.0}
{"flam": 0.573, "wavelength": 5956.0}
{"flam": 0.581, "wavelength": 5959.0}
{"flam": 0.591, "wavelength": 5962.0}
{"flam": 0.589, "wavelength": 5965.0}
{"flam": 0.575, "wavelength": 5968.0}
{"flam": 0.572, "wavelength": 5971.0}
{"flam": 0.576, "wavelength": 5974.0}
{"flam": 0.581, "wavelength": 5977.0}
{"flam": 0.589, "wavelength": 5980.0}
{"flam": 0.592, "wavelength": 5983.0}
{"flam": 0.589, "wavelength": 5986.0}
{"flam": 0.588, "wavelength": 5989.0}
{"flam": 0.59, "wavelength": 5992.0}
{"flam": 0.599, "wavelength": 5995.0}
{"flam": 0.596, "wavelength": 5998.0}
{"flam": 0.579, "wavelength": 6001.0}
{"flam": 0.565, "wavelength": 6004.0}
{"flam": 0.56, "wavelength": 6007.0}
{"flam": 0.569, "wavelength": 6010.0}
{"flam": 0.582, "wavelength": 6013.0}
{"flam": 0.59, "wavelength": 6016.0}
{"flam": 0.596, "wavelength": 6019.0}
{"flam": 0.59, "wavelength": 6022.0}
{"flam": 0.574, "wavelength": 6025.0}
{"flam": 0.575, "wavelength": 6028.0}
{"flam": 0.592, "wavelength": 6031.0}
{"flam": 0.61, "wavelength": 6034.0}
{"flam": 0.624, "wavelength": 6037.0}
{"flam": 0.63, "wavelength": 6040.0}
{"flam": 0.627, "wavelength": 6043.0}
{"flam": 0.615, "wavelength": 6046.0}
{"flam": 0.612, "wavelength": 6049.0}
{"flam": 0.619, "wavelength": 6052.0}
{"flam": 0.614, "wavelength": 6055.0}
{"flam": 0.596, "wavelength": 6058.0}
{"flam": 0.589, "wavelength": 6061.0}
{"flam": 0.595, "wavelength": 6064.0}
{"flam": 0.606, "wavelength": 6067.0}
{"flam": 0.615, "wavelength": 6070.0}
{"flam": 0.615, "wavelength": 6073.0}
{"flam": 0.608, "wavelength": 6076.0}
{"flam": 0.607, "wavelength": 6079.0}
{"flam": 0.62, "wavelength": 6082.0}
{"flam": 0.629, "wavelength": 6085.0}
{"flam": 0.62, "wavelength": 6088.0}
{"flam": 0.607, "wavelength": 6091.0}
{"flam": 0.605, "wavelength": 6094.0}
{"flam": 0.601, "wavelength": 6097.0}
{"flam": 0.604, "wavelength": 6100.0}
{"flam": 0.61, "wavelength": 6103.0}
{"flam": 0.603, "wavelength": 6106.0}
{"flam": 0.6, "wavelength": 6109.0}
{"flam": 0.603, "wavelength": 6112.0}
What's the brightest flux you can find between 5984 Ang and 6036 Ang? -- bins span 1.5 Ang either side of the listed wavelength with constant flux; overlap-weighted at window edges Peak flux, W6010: 0.61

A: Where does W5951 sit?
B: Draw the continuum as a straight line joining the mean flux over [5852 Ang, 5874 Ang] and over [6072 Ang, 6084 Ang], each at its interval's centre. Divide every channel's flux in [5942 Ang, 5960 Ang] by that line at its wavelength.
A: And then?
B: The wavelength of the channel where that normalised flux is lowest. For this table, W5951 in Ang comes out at 5950.0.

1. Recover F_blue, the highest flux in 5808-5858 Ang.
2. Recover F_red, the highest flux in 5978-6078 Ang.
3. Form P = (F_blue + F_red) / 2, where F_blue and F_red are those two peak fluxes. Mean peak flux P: 0.620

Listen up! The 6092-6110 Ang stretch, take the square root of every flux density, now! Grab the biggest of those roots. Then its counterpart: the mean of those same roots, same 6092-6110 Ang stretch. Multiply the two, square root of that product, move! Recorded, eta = 0.779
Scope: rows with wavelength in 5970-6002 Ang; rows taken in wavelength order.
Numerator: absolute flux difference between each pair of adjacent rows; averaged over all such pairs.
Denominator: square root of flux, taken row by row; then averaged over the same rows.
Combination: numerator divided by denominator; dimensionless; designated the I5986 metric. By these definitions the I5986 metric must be 0.0072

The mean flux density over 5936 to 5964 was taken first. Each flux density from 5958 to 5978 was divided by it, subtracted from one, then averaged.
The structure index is 0.005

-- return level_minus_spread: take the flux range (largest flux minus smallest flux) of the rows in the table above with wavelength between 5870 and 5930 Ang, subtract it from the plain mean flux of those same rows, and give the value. 0.378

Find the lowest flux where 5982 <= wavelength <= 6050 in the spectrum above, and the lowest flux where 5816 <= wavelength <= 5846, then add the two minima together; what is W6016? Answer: 1.14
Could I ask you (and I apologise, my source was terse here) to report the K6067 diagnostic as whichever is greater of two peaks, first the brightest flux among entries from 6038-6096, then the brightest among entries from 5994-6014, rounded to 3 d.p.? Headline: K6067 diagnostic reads 0.630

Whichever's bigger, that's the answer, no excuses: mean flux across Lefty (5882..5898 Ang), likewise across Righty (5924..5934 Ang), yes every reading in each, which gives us 0.599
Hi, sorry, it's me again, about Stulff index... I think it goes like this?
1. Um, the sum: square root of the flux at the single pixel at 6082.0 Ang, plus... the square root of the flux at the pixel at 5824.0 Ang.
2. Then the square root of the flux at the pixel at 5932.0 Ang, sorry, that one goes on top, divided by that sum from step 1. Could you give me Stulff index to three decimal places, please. 0.494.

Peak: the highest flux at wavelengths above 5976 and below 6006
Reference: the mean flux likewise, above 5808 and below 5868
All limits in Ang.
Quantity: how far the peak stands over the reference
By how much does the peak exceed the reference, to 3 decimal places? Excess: 0.006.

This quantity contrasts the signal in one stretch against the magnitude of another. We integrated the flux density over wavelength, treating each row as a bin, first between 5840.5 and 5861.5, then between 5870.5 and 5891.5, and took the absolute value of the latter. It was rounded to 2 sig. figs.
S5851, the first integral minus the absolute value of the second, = 0.23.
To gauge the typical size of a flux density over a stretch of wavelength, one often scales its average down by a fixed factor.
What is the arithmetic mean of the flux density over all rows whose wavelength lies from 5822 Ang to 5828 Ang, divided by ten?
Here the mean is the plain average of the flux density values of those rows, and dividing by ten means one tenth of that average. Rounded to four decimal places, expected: 0.0607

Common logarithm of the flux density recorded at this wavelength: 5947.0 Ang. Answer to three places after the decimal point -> -0.241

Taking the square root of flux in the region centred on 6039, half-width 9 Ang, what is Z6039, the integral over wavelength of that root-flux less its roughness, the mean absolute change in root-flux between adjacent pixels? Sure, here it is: 14.1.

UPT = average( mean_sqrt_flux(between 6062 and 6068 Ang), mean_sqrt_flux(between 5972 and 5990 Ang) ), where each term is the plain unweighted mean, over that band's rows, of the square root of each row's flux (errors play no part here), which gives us 0.770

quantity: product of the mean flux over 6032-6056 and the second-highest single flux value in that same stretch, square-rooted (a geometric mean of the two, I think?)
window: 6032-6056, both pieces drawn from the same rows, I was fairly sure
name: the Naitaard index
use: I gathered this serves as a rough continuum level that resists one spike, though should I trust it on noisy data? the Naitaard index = 0.623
